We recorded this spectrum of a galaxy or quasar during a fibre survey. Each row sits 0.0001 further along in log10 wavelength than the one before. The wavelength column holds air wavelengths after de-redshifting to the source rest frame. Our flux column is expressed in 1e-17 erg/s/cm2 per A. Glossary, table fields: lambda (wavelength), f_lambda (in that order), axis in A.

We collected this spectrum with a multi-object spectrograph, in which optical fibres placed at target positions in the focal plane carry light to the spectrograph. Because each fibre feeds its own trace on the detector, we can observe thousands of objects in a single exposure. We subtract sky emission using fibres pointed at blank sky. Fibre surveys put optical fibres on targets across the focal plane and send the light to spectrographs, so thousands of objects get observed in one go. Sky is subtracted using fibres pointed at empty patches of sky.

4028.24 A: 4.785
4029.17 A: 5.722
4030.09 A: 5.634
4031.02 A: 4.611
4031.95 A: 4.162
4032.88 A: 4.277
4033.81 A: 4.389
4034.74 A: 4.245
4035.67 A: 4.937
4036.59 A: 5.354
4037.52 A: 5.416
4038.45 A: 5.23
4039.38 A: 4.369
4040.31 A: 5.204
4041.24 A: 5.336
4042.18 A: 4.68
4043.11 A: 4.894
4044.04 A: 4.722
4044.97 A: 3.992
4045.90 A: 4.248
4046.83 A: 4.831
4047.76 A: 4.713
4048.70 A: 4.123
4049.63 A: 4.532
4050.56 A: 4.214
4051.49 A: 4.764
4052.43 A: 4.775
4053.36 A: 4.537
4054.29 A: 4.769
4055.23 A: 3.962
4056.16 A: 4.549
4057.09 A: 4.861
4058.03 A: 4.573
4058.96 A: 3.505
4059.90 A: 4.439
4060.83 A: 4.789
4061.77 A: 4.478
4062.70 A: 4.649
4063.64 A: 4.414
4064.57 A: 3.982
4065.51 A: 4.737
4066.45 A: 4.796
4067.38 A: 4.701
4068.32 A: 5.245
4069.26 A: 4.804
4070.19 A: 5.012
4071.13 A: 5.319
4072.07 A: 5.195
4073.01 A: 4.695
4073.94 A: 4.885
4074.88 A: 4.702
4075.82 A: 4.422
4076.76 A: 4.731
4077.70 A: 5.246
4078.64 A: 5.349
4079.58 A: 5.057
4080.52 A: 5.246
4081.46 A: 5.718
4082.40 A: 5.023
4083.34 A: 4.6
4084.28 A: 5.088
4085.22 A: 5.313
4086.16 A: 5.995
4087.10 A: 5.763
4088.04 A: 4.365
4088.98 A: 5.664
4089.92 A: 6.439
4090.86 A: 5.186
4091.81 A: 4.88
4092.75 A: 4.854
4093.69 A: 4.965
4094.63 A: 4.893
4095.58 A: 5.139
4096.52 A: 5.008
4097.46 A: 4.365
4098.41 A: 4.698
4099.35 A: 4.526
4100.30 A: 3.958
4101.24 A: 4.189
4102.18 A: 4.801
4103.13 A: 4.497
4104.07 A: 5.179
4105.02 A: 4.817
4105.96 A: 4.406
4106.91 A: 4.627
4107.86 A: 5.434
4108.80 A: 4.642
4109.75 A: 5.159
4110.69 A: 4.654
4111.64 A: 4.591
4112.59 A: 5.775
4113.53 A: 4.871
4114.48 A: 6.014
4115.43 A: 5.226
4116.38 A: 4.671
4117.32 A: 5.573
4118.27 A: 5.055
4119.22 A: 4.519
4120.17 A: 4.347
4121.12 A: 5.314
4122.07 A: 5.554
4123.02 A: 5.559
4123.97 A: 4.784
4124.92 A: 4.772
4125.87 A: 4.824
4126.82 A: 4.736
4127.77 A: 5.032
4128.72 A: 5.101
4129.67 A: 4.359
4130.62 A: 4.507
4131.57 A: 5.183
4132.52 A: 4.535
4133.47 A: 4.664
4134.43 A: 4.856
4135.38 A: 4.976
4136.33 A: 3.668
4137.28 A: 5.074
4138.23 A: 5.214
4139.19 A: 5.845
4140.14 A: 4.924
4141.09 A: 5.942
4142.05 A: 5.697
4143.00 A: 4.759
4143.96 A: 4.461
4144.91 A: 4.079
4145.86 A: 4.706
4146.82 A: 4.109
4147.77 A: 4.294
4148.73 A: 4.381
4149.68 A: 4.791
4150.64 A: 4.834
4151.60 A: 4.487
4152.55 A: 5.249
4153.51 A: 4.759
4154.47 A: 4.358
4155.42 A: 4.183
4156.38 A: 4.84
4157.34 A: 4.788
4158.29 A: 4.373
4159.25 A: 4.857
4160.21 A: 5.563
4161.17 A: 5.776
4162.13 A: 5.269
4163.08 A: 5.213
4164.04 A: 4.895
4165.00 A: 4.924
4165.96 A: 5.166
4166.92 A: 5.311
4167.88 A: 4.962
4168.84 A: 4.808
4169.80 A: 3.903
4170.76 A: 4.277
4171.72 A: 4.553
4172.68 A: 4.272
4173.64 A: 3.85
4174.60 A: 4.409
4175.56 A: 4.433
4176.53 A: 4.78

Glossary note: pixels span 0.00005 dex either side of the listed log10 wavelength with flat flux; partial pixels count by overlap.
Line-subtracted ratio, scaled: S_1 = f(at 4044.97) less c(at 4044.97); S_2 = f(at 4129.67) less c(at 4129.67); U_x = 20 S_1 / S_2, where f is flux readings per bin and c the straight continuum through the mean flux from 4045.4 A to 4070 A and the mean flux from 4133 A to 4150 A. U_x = 25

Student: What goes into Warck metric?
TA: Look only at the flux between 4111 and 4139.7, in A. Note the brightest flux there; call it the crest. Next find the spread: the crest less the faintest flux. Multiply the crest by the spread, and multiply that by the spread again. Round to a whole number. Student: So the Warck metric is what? 33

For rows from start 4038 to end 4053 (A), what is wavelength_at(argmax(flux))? 4041.24 A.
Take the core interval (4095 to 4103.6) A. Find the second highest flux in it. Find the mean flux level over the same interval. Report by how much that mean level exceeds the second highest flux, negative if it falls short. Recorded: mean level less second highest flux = -0.43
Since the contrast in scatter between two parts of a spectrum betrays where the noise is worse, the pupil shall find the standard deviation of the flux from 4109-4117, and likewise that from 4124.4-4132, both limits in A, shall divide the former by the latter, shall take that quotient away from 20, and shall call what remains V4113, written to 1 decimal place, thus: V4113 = 18.1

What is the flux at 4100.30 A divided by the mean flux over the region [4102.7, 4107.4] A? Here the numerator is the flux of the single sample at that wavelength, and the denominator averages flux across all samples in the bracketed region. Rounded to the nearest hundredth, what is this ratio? 0.84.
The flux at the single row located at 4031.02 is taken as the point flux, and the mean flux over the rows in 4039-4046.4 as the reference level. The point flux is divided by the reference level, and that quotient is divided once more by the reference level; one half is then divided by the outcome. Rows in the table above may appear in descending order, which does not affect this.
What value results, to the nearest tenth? 2.4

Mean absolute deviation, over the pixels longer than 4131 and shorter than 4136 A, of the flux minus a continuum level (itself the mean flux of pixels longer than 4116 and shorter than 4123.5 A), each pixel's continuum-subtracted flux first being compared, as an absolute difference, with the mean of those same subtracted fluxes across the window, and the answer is 0.19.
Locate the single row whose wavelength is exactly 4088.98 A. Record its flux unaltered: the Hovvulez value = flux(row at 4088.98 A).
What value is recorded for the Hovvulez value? 5.664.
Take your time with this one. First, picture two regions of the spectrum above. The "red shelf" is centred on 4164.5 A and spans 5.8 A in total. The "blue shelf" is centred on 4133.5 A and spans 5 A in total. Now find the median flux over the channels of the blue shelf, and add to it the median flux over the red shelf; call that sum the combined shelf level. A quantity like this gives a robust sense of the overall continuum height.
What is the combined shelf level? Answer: 10.0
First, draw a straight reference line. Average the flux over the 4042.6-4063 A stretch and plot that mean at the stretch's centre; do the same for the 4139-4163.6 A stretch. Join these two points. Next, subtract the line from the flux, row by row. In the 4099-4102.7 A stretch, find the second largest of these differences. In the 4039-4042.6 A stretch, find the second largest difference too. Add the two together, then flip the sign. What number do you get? -0.61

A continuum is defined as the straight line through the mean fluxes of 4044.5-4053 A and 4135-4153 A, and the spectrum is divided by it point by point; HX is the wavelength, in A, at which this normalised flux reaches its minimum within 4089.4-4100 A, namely 4097.46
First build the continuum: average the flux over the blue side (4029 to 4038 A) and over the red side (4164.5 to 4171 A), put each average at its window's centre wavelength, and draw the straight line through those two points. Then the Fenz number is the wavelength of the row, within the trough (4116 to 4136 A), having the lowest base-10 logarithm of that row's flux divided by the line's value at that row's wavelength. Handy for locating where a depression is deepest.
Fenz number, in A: 4120.17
